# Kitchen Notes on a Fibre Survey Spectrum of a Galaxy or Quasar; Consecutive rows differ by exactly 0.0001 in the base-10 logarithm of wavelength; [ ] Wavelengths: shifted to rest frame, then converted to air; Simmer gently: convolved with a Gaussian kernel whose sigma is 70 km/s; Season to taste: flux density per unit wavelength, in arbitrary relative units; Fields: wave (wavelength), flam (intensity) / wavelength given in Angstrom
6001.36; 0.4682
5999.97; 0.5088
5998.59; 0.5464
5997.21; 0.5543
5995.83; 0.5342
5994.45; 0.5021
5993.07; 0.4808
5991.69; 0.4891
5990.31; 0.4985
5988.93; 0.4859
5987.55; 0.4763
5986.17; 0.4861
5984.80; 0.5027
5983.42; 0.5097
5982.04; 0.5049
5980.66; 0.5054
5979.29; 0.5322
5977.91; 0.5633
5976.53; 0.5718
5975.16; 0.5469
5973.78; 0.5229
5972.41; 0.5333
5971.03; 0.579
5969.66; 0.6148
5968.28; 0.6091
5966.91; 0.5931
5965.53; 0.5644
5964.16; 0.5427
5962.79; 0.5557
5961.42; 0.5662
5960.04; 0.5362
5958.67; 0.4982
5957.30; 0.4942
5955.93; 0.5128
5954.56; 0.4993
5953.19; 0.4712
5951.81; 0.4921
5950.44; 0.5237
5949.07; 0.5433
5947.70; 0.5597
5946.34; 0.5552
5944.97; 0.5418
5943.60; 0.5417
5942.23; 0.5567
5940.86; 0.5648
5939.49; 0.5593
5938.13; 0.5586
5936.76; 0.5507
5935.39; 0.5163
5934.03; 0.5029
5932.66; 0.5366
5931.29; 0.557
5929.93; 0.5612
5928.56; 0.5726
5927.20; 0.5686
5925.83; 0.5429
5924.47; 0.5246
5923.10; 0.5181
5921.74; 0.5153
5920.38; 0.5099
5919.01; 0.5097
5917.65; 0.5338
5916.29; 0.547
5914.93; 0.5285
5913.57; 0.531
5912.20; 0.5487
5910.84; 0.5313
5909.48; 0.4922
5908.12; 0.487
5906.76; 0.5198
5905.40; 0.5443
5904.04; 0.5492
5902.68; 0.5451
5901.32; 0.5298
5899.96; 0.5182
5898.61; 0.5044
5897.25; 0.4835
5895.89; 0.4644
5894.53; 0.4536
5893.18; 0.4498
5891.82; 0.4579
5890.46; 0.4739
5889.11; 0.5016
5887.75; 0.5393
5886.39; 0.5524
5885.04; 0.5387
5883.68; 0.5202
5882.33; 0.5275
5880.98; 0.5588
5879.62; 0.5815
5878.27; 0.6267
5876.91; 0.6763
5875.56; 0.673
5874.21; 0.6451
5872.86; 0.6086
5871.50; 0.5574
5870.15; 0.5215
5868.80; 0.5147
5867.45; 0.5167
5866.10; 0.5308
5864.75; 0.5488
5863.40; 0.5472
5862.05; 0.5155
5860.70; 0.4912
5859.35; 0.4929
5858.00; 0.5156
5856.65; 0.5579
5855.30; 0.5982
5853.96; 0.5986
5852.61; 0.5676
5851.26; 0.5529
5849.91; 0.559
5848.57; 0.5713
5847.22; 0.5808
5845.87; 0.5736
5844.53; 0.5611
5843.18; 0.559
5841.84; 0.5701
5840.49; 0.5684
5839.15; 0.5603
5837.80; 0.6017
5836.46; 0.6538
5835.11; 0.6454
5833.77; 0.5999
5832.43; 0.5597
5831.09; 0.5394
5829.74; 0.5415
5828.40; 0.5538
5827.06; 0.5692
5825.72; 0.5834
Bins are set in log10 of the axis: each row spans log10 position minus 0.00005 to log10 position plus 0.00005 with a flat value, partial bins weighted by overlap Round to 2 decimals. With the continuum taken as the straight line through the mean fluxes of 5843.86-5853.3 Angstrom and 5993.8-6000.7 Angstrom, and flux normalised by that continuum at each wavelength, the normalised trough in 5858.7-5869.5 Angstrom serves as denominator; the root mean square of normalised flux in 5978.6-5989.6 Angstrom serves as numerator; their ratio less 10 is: -8.92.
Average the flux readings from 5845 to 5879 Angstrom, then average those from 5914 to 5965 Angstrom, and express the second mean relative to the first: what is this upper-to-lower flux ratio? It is 0.94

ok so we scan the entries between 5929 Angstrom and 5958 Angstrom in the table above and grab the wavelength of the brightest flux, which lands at 5940.86 Angstrom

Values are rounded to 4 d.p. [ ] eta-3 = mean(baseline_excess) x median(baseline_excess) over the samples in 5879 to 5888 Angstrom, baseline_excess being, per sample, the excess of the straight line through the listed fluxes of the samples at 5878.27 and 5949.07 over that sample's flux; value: 0.0057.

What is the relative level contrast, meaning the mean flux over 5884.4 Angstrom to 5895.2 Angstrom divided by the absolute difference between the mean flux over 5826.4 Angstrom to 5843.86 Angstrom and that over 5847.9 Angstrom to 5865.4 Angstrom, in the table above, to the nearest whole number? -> 16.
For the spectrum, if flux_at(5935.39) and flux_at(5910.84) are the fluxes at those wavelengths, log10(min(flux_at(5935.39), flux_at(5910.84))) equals -0.29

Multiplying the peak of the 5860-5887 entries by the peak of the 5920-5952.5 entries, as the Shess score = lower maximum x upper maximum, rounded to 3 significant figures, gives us 0.387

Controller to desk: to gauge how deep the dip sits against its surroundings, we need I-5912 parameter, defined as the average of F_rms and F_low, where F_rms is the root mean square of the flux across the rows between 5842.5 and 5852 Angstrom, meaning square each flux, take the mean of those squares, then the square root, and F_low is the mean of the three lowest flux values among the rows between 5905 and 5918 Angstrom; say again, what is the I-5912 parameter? 0.533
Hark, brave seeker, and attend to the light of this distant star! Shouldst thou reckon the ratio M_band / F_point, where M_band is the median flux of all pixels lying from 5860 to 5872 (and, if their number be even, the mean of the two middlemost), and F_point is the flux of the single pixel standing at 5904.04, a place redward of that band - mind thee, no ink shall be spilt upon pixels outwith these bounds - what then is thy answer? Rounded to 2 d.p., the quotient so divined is 0.95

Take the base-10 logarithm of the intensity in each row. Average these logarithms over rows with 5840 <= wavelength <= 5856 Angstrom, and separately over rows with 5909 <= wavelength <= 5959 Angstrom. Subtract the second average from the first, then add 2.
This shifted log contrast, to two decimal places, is 2.03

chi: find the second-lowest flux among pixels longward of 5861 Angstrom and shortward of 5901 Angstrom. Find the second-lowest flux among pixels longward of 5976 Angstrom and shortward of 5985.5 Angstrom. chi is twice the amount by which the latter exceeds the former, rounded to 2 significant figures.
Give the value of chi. 0.10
